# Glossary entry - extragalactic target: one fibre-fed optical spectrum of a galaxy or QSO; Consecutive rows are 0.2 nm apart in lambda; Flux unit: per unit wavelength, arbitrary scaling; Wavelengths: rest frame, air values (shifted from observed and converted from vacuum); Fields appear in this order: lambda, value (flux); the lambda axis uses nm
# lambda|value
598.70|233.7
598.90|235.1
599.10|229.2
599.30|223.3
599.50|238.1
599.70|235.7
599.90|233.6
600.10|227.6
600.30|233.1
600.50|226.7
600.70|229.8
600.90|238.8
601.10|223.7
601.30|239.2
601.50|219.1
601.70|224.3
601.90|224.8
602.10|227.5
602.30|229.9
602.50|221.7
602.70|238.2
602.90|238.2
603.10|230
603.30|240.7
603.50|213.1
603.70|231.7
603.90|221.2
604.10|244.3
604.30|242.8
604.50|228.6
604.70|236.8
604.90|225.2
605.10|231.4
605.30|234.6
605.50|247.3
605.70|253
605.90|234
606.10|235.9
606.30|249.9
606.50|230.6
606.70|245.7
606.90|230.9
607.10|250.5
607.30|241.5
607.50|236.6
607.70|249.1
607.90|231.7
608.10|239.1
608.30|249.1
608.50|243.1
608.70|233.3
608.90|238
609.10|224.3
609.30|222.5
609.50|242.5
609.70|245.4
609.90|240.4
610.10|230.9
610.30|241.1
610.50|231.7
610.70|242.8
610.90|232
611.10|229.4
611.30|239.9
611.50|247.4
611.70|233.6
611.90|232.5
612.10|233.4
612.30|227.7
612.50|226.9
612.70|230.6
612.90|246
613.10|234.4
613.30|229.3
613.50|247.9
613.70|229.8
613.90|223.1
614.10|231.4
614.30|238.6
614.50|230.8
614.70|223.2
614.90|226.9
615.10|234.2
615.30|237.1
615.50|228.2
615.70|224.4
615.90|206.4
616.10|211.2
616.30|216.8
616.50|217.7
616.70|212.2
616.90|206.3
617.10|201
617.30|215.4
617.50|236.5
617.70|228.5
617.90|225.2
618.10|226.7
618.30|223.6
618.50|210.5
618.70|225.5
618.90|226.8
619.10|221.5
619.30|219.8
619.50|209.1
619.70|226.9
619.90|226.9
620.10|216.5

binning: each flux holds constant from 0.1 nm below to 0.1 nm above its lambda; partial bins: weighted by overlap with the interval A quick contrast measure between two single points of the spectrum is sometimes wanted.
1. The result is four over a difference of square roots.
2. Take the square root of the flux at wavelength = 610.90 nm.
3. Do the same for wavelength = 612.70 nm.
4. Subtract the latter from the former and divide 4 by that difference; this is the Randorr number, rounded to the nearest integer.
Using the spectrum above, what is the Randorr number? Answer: 87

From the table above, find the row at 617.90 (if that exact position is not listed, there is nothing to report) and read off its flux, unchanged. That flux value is 225.2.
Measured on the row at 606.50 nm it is 230.6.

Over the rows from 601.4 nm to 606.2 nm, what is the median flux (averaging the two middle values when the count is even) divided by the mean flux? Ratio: 1.00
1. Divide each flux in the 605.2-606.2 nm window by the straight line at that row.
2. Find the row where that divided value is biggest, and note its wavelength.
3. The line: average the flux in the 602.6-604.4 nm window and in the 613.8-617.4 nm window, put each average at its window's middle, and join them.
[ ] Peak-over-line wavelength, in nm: 605.70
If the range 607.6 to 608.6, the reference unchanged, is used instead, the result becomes 608.30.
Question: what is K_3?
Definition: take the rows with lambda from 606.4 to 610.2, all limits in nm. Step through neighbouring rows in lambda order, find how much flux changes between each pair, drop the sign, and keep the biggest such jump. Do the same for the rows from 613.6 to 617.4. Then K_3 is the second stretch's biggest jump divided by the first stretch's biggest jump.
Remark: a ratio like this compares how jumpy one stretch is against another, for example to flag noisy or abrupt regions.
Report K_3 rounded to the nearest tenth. 0.9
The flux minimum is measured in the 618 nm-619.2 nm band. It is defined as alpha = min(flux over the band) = 210.5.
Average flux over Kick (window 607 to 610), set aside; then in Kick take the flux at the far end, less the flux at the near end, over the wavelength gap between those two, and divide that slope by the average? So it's -0.015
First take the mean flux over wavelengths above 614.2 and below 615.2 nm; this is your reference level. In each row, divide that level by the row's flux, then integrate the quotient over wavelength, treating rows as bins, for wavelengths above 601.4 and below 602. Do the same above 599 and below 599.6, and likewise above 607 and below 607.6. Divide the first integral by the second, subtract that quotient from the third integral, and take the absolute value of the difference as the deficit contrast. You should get 0.46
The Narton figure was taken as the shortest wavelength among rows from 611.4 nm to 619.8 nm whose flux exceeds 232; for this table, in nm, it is 611.50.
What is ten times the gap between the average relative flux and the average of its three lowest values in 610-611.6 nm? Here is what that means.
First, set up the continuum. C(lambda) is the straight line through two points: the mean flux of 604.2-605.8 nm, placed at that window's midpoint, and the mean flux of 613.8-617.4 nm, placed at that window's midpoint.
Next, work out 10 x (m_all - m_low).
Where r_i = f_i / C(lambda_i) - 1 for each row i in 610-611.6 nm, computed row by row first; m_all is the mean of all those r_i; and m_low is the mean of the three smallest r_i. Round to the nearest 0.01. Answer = 0.29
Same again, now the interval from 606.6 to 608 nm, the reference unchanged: 0.32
